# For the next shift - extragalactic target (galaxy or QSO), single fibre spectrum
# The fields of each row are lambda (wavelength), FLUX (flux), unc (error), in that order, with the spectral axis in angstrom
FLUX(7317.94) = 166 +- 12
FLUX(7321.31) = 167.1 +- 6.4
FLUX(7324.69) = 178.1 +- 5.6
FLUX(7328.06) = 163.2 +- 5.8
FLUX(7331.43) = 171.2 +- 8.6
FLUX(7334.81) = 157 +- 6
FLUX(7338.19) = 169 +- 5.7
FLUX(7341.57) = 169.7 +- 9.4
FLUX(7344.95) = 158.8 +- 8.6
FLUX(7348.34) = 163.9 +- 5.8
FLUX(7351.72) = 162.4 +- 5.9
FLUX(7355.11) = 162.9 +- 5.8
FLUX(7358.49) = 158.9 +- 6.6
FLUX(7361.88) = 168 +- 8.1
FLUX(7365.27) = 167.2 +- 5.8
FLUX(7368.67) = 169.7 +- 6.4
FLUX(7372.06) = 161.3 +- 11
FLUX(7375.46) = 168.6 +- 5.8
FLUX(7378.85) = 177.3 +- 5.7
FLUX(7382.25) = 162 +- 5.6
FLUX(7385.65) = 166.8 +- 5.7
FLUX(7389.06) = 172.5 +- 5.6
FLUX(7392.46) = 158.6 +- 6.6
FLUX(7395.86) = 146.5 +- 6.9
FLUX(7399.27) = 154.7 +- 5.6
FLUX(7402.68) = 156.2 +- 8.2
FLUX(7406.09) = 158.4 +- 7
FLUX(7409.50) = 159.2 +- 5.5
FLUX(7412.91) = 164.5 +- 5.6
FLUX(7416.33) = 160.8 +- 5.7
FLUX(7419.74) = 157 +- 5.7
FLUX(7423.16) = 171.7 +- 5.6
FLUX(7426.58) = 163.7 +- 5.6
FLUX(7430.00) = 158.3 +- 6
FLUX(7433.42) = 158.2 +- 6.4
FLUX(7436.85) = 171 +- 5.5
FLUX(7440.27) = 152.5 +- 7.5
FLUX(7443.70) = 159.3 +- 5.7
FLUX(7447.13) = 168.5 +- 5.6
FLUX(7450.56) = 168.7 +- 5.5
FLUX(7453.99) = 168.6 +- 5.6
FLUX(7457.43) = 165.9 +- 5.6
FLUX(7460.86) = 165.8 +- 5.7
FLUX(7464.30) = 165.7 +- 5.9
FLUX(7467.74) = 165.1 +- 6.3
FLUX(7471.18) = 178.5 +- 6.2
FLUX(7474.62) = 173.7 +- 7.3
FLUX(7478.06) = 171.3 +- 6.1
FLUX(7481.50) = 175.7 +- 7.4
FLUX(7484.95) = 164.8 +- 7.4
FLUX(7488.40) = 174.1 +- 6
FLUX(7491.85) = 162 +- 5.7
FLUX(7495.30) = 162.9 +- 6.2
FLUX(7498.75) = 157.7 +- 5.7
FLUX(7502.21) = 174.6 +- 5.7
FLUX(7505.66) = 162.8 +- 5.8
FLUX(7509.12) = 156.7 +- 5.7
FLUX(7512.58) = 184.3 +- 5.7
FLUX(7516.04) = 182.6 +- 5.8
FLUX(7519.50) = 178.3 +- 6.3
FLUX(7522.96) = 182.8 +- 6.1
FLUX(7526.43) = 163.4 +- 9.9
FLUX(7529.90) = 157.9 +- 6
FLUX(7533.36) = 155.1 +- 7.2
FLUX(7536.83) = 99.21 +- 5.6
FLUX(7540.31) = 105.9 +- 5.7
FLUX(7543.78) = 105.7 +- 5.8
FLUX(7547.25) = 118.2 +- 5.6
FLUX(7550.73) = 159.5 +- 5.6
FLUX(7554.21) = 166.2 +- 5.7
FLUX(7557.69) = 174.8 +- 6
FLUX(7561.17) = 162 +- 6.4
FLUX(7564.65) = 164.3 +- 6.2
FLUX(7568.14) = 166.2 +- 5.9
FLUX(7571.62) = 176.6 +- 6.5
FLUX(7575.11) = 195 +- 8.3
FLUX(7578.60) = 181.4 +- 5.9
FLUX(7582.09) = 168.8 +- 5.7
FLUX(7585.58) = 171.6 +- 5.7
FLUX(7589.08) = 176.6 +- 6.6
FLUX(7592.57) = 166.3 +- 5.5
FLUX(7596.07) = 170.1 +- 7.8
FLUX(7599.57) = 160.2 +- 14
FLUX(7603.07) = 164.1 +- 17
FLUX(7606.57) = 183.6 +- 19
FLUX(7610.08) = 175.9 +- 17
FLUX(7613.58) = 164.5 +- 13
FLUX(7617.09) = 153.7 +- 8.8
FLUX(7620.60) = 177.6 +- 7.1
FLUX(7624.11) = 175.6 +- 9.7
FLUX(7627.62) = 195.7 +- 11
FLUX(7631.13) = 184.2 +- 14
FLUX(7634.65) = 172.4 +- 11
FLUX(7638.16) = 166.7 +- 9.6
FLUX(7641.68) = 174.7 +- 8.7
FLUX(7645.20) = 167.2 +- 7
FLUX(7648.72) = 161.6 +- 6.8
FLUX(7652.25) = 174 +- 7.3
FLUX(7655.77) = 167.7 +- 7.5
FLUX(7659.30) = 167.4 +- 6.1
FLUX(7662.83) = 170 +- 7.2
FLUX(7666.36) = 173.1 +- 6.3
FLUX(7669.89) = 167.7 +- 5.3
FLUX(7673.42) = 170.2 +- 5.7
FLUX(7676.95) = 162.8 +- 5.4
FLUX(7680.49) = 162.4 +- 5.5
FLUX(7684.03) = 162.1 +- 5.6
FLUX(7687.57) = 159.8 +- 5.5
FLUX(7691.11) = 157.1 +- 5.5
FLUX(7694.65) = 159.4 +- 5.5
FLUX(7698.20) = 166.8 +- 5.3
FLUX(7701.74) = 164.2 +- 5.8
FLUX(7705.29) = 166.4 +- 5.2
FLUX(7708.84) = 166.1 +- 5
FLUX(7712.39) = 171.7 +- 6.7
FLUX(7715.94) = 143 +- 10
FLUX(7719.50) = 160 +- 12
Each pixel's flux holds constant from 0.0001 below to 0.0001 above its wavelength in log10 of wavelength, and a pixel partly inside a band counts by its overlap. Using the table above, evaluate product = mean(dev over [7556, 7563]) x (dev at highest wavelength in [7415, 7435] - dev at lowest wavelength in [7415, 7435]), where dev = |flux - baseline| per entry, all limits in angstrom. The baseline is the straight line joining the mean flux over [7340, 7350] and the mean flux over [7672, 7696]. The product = 16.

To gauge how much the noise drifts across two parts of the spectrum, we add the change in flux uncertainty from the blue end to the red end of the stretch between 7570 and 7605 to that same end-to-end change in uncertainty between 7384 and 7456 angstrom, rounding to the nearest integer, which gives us 10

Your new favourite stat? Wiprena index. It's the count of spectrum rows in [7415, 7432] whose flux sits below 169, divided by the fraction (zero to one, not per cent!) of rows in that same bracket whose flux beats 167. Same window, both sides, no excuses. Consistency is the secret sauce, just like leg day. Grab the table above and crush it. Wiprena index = 20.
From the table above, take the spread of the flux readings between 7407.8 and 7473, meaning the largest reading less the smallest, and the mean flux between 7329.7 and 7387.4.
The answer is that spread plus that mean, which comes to 192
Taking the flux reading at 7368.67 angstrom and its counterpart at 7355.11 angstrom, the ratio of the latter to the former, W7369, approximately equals 0.96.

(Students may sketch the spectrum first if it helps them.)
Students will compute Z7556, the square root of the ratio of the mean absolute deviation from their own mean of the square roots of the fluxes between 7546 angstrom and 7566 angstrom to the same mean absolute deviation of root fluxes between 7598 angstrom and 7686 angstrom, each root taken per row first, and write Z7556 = 1.5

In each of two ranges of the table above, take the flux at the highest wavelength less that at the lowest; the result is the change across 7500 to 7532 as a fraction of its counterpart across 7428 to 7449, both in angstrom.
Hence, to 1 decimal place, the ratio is -1.6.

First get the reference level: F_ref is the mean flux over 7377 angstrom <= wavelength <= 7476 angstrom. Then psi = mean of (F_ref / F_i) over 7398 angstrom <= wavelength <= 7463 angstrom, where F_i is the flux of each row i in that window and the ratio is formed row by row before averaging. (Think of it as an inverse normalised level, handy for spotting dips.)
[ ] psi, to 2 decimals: 1.01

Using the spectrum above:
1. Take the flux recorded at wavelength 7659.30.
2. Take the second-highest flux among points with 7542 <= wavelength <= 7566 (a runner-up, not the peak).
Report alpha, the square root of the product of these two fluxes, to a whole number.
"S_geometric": 167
